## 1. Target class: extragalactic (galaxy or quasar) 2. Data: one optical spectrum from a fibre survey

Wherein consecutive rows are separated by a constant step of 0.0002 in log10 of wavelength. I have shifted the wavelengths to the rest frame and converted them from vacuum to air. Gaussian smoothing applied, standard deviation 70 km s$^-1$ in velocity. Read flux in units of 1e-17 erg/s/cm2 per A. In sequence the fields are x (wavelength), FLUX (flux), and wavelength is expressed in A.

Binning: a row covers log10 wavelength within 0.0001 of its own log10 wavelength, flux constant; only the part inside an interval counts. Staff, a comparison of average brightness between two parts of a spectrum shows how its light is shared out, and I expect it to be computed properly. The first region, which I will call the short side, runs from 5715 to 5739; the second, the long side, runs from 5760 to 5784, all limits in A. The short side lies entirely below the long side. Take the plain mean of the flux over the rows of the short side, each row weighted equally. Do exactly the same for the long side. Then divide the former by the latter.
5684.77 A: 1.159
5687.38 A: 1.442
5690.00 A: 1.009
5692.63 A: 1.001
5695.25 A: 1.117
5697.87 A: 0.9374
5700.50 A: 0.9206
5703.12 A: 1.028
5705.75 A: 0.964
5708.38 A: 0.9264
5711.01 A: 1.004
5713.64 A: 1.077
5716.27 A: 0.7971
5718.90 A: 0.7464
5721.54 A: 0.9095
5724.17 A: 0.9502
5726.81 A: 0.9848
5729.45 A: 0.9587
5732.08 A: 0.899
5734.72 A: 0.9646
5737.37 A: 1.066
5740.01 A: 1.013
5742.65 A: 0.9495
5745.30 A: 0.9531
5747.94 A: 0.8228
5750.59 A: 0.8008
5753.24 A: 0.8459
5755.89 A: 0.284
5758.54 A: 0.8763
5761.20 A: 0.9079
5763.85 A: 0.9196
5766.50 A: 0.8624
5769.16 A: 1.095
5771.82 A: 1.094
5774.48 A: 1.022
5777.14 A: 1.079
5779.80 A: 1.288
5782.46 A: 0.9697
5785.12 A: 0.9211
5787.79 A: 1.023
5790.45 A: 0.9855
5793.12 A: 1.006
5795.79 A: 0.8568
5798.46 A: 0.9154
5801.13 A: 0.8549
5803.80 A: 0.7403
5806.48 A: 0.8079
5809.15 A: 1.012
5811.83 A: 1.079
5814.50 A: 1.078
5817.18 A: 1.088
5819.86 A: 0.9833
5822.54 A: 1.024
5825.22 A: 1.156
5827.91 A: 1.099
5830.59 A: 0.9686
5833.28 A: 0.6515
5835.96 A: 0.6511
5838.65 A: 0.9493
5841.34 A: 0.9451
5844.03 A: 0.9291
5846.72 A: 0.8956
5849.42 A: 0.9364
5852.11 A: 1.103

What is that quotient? 0.90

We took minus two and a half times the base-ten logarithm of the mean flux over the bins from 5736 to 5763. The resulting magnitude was 0.17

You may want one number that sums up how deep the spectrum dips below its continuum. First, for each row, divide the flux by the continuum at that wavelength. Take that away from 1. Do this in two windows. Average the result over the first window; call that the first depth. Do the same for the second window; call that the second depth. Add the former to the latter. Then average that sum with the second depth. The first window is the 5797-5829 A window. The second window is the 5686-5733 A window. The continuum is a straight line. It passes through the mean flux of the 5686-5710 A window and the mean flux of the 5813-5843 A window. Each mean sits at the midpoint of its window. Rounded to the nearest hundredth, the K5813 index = 0.04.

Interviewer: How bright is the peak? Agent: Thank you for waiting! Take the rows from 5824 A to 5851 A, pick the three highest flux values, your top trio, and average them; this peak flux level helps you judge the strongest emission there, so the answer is 1.07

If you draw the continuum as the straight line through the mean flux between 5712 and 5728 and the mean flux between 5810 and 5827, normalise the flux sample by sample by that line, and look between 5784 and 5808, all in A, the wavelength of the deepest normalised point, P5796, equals 5803.80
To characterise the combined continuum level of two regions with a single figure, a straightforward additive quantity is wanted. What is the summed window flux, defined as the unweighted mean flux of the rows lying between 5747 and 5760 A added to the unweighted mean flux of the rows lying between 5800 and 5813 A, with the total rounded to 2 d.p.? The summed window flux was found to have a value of 1.62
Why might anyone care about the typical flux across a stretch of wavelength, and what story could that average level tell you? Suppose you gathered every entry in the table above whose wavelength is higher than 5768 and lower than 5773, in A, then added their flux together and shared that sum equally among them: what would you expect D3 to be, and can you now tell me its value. 1.09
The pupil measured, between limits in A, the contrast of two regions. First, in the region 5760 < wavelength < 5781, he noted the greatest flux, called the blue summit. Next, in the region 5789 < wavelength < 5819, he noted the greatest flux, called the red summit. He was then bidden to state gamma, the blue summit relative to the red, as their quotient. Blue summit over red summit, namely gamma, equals 1.18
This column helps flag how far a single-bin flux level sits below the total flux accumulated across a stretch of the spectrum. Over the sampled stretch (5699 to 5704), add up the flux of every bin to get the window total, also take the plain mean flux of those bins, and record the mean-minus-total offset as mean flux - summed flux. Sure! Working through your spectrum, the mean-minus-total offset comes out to -1.0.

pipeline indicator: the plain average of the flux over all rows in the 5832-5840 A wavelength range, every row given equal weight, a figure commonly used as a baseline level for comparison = 0.75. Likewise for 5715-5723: 0.82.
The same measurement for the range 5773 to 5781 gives 1.13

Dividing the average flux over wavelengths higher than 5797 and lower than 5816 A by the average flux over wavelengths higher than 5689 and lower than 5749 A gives 0.97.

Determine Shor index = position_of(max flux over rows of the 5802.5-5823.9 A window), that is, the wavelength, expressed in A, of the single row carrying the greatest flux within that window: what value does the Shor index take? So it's 5817.18 A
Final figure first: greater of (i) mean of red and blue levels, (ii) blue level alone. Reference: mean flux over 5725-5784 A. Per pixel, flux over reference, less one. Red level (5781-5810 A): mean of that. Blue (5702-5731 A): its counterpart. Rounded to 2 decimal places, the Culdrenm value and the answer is 0.00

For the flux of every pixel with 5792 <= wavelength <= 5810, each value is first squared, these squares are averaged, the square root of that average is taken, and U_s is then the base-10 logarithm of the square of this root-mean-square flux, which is -0.10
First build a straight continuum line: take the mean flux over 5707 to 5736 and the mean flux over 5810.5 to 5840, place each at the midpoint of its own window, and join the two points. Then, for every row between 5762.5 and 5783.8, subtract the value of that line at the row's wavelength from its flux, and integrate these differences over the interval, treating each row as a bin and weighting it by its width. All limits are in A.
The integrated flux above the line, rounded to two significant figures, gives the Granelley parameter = 1.9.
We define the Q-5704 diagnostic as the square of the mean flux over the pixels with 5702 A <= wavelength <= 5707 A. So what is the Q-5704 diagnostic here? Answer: 0.99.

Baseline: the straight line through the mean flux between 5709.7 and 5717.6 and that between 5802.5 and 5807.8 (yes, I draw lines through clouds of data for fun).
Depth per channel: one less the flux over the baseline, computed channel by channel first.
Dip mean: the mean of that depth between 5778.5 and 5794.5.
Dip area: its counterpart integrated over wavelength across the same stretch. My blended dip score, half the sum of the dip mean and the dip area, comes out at -2.3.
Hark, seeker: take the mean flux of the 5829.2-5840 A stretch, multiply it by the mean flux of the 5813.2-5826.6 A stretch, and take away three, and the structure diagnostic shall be -2.14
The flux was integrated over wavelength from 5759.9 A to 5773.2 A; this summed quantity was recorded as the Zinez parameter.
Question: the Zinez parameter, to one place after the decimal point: 13.0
